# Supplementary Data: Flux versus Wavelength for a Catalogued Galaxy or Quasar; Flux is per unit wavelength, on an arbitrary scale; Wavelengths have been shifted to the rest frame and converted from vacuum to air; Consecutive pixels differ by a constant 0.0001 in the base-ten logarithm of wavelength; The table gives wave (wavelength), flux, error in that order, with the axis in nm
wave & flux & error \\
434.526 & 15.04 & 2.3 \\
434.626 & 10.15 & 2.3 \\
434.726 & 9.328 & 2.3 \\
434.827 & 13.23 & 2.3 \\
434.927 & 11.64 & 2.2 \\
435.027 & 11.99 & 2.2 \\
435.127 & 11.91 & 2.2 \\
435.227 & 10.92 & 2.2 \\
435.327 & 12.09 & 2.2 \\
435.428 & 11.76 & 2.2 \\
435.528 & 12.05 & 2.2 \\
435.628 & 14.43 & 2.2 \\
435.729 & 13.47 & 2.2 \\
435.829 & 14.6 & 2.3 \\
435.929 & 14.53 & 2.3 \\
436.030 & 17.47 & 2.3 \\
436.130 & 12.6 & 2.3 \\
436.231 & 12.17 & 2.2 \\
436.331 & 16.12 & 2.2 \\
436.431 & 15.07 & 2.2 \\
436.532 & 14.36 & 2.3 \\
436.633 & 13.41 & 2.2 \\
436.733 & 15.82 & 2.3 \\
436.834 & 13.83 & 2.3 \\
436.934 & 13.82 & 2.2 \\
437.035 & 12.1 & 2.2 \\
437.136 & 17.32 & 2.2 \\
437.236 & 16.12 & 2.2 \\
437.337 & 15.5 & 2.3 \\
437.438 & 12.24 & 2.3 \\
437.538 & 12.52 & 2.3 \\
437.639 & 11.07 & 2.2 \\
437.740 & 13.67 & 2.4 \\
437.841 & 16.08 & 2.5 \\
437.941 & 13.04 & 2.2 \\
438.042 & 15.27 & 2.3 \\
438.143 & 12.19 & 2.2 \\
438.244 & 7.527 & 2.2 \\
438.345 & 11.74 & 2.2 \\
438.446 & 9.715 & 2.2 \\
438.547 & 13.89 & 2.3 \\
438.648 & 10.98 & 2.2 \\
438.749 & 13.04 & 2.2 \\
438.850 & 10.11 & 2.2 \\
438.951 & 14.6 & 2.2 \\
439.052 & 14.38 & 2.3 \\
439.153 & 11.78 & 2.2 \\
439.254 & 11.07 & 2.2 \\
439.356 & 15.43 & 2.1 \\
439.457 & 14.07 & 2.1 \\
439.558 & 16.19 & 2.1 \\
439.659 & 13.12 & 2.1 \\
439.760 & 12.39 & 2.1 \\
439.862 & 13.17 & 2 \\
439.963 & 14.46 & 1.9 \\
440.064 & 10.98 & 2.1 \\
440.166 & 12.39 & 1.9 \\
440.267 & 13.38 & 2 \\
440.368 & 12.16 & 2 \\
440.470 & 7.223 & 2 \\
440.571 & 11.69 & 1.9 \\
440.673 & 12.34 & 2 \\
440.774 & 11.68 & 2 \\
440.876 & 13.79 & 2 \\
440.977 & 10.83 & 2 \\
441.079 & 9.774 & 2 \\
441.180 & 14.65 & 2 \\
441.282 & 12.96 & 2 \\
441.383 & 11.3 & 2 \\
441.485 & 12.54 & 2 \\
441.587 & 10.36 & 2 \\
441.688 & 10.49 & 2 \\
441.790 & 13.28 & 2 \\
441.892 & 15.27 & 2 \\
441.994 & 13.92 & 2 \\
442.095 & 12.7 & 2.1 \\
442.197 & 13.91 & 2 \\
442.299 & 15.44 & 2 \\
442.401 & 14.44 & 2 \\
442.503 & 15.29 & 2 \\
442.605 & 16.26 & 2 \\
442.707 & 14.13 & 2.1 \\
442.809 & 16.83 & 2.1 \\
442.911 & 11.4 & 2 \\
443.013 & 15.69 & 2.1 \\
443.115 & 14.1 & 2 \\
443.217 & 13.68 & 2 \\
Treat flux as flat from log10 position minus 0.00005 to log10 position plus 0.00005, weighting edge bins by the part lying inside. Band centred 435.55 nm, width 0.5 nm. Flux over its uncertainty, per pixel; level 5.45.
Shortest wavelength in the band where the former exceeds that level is 435.327 nm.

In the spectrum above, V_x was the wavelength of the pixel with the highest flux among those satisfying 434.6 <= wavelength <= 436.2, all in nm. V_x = 436.030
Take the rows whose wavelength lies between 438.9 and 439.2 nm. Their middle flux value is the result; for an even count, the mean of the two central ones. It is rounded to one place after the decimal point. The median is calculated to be 14.4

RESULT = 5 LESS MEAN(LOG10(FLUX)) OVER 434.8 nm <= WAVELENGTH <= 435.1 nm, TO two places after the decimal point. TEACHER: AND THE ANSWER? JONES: 3.91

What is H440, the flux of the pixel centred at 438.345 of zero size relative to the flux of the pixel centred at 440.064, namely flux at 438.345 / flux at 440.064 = 1.07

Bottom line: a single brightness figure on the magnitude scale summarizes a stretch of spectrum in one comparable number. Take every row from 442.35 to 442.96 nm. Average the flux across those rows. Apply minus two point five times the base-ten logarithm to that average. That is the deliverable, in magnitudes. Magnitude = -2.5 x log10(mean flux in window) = -2.92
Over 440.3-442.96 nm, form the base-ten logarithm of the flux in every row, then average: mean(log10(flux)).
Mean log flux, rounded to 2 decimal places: 1.10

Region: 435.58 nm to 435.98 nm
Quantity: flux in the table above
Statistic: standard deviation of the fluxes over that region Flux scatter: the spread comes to 0.5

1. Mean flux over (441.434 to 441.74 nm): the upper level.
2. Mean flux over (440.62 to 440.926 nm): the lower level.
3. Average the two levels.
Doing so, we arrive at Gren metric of 11.9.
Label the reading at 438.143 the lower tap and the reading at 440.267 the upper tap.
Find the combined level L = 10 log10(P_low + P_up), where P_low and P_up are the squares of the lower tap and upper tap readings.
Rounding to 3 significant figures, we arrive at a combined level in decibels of 25.2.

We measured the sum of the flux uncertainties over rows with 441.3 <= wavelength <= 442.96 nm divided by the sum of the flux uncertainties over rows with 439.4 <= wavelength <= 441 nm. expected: 1.00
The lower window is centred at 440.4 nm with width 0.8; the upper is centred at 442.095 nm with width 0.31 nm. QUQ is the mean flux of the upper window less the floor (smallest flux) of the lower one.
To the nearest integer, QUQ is 6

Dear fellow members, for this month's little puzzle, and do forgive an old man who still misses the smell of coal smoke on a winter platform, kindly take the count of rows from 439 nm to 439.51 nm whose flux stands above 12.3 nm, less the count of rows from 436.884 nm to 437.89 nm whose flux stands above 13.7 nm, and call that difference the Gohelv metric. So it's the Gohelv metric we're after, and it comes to -2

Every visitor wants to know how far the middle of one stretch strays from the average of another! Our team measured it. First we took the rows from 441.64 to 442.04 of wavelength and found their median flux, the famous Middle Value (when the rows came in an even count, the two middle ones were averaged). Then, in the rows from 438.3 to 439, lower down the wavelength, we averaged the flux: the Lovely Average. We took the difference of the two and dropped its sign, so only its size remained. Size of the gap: 1.59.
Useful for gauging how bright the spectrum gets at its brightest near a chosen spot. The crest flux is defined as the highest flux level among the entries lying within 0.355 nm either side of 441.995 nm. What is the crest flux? 15.44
